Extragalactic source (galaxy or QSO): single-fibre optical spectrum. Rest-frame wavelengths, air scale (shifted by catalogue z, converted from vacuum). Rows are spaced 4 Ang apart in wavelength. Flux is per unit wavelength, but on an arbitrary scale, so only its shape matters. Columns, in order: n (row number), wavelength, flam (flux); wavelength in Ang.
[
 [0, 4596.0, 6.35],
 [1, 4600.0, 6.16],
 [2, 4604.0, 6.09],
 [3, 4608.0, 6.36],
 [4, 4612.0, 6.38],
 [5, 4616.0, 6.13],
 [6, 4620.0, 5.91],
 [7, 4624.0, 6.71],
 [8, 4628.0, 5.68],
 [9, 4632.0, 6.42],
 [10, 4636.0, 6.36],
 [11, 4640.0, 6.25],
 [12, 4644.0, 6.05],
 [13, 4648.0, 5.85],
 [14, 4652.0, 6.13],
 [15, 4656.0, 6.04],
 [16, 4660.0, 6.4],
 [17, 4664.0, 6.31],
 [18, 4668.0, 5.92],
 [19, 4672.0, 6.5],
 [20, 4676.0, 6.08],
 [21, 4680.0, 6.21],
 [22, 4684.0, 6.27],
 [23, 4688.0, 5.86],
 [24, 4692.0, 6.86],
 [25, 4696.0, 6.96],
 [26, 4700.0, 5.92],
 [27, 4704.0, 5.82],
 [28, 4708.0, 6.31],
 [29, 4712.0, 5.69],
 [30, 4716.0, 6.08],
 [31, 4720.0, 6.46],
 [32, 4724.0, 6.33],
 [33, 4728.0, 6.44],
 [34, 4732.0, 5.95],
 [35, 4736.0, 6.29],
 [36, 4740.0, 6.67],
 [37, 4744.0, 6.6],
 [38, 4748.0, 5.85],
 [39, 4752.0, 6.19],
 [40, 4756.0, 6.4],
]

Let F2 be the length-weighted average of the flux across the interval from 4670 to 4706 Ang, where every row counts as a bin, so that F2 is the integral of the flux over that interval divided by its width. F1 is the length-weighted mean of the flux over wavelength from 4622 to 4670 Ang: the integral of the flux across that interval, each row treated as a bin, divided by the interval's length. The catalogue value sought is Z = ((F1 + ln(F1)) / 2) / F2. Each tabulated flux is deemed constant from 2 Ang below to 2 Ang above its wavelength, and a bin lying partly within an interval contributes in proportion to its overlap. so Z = 0.637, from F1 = 6.18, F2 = 6.28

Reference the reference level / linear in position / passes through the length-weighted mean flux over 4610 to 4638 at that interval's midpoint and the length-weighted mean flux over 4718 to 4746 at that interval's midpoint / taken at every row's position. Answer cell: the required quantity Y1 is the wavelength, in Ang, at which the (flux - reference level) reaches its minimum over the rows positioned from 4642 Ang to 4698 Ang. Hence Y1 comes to 4688.0 Ang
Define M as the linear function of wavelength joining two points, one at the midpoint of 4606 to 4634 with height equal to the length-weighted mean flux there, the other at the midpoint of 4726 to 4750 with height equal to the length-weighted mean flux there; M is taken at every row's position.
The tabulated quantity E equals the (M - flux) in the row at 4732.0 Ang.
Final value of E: 0.35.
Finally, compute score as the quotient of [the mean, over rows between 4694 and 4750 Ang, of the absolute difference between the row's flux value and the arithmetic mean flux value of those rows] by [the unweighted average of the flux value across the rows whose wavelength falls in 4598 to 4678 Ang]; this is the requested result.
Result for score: 0.049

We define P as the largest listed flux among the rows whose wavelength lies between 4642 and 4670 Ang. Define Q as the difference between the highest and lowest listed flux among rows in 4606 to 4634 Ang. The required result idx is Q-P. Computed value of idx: -5.4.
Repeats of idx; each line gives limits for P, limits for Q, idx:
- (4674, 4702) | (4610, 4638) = -5.9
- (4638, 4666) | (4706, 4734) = -5.6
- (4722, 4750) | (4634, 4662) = -6.1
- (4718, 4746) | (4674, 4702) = -5.6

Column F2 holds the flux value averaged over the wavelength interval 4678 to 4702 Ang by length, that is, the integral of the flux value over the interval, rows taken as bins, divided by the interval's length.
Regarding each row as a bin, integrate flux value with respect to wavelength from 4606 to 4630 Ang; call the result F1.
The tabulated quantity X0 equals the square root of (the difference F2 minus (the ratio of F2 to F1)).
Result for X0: 2.51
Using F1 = 148.7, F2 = 6.35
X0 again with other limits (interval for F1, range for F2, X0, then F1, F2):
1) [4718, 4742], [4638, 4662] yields 2.47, 152.6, 6.12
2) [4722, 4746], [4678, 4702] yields 2.51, 153.1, 6.35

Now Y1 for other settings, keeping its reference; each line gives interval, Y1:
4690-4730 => 4712.0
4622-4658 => 4628.0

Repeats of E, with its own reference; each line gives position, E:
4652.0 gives 0.12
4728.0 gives -0.15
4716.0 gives 0.21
